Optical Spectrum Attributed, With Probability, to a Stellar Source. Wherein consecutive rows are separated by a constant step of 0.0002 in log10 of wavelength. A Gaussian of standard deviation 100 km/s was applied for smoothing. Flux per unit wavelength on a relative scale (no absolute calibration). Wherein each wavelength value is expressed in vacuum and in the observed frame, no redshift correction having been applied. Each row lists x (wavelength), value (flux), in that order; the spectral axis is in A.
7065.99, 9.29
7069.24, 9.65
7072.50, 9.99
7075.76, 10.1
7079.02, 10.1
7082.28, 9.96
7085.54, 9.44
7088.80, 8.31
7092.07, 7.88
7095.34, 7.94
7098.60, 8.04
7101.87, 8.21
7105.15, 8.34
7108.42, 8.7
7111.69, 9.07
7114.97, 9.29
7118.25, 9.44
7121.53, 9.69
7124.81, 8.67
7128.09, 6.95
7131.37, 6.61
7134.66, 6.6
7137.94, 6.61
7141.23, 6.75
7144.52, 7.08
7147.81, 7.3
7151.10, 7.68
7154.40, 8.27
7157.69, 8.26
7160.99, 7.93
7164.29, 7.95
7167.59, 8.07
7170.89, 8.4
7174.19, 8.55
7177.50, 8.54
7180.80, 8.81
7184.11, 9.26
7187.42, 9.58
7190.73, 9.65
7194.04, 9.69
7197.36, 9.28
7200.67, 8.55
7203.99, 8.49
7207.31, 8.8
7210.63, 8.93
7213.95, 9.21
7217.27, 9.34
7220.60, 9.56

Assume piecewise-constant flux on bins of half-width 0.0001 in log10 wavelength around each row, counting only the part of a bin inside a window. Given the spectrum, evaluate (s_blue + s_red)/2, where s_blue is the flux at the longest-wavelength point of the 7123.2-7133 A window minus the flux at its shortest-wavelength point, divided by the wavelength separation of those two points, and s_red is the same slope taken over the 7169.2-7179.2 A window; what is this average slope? -0.15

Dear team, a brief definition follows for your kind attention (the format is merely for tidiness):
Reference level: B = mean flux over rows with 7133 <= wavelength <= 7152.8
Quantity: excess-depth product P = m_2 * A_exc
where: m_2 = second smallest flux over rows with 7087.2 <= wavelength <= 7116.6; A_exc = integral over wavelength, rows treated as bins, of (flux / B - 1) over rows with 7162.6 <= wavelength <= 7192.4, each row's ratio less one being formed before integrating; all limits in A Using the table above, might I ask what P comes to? 59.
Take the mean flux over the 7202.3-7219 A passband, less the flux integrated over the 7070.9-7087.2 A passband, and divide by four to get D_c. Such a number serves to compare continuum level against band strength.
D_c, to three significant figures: -38.2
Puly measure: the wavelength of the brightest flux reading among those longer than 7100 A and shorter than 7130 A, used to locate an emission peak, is 7121.53 A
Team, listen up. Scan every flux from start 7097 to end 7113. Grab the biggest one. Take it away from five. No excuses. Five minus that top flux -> -4.1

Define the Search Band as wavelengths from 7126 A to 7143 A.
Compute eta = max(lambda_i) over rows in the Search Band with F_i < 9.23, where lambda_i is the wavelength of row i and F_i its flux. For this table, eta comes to 7141.23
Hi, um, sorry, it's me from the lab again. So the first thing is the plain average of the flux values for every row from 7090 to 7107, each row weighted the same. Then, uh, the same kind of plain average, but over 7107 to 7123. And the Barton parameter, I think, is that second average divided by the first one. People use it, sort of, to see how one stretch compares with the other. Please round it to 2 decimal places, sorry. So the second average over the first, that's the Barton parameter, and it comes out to 1.14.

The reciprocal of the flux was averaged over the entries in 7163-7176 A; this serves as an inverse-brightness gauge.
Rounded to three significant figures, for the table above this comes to 0.121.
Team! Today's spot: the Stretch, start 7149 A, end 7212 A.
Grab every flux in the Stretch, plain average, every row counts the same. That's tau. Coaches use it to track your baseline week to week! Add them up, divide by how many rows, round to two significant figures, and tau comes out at 8.7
